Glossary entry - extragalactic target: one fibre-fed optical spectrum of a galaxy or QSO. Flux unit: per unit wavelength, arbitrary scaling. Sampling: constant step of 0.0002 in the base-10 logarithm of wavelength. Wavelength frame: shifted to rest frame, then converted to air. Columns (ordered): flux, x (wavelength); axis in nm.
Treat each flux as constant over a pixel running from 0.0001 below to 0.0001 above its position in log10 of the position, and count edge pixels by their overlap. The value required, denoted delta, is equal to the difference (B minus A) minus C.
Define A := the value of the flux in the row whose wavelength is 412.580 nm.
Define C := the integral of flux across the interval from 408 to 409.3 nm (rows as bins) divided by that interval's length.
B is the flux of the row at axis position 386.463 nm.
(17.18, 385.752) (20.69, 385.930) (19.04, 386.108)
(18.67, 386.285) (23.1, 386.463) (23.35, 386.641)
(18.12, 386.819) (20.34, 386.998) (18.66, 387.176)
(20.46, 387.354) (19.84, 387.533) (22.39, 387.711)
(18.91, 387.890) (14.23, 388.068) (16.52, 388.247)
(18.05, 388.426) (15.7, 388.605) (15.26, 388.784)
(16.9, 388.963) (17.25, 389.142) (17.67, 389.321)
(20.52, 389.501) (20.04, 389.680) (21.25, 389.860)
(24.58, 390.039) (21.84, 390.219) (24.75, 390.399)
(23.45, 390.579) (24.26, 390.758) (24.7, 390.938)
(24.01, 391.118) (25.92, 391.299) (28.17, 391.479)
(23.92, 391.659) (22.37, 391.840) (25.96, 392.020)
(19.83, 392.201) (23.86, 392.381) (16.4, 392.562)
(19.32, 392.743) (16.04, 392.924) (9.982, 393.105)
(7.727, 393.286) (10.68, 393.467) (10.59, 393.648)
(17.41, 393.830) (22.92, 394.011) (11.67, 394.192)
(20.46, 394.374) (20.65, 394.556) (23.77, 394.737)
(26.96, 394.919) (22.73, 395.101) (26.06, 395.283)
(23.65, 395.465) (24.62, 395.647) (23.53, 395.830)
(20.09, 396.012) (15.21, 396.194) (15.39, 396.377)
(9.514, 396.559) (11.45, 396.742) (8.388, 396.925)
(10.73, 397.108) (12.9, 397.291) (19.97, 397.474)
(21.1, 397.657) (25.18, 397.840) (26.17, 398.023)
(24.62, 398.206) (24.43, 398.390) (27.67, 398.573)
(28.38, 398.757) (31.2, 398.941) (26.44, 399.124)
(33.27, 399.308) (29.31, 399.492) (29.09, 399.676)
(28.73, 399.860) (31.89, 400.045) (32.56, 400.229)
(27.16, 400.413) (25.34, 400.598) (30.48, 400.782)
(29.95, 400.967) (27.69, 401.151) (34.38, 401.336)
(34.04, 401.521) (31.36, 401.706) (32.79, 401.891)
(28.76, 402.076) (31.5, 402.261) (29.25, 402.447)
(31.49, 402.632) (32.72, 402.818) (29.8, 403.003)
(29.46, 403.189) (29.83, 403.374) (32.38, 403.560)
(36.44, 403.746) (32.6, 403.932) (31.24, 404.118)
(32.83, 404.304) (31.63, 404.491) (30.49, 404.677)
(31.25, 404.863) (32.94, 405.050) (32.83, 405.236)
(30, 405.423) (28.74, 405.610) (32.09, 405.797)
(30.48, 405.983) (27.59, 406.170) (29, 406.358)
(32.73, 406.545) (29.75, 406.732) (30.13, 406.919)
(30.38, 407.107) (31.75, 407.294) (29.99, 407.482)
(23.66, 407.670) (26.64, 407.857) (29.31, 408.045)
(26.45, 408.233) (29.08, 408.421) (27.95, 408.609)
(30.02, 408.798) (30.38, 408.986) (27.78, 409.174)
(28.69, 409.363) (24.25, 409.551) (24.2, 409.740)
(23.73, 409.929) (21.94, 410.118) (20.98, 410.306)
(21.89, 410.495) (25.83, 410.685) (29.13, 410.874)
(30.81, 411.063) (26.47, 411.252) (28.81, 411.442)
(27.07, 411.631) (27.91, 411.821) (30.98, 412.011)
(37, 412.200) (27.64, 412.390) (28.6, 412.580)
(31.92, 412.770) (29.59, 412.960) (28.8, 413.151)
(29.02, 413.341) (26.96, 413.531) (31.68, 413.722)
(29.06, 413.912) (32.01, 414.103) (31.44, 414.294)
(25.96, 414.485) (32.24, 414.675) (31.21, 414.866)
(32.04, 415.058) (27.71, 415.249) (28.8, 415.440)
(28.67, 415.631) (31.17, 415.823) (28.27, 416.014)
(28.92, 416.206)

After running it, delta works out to -34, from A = 28.6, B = 23.1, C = 29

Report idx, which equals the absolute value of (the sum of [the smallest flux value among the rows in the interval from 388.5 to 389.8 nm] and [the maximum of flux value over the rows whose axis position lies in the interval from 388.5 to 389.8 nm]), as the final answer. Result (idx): 36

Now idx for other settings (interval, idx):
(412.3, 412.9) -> 60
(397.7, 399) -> 56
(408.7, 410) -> 54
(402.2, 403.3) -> 62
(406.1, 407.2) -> 60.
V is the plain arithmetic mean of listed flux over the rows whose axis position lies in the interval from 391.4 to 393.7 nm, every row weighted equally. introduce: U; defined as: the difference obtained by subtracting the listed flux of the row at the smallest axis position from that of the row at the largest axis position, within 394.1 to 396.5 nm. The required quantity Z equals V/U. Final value 5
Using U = 4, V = 18.1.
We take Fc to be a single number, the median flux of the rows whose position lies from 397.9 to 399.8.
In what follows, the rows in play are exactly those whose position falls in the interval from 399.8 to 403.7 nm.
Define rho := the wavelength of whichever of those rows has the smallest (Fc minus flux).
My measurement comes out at 401.336 nm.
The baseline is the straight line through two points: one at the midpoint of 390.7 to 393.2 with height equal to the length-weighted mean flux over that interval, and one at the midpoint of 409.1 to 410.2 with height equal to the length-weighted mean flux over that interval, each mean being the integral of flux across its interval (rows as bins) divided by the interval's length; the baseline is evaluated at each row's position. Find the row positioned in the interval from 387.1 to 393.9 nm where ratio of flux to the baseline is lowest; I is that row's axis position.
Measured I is 393.286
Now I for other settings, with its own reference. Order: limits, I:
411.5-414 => 413.531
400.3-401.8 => 400.598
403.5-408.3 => 407.670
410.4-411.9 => 410.495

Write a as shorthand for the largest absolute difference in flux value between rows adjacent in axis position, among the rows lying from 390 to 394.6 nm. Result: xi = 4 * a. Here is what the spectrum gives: 45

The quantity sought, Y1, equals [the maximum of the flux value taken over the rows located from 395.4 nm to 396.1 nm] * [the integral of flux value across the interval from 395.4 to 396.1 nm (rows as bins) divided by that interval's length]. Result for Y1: 565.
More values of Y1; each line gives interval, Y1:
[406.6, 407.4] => 972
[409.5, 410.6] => 553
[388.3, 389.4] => 303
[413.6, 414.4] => 987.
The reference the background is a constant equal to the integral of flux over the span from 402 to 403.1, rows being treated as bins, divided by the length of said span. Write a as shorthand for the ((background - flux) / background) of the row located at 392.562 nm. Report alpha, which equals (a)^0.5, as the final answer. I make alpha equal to 0.68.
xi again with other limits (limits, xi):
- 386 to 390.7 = 21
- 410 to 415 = 37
